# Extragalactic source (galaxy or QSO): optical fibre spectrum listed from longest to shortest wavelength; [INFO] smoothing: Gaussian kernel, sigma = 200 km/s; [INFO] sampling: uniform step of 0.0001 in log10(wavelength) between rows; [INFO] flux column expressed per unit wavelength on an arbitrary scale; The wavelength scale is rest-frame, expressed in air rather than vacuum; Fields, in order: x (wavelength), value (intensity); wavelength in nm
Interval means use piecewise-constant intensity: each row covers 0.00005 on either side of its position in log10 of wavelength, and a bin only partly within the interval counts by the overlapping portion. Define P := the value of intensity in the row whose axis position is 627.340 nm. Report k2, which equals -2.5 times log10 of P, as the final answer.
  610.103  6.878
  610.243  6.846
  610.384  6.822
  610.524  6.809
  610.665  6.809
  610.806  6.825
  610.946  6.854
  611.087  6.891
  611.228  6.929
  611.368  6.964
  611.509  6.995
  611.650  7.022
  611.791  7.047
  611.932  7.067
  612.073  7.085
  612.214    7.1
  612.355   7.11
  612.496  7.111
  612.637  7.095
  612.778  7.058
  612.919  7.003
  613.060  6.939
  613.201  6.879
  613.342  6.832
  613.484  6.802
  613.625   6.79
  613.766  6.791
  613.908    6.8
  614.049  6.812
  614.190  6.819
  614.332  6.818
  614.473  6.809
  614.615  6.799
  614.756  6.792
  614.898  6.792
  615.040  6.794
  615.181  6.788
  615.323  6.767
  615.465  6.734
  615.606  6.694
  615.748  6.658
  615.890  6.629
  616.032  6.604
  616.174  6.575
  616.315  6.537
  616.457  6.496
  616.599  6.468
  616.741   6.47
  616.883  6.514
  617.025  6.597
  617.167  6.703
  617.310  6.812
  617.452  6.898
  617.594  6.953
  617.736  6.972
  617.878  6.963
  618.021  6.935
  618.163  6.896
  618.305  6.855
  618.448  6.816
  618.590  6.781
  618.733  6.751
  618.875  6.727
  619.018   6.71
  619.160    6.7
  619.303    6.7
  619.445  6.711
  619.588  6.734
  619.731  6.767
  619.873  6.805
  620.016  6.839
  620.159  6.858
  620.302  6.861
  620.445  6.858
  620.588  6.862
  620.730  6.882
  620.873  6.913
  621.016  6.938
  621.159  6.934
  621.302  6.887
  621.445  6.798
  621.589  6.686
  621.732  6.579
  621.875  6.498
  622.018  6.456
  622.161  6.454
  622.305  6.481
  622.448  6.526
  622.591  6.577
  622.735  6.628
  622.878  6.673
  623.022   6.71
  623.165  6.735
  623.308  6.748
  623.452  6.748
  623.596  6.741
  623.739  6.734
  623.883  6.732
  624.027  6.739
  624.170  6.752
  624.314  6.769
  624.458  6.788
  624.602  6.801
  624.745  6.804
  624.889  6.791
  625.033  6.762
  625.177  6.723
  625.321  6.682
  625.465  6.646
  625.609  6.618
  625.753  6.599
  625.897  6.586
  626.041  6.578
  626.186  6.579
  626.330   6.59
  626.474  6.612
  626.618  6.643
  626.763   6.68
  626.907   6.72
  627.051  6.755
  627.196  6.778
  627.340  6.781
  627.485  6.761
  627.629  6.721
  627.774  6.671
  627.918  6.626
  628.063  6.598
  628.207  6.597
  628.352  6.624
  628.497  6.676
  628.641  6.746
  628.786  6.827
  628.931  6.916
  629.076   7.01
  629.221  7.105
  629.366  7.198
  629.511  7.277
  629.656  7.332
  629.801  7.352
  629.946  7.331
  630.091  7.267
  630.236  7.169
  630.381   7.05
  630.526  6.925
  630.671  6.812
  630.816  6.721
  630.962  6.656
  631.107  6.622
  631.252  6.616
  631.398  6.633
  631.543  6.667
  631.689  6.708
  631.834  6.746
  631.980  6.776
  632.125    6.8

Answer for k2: -2.08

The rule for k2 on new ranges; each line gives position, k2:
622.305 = -2.03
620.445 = -2.09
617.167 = -2.07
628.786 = -2.09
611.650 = -2.12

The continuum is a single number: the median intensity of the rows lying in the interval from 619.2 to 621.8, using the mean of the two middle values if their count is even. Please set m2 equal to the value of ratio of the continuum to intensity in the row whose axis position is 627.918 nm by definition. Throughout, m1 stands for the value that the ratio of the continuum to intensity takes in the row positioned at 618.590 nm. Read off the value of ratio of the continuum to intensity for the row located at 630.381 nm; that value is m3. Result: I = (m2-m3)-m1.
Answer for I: -0.95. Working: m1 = 1.01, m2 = 1.03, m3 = 0.97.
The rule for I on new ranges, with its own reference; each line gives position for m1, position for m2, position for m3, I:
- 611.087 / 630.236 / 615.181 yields -1.05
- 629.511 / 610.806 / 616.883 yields -0.99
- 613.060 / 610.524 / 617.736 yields -0.96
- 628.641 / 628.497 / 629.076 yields -0.97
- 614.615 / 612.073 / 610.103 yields -1.04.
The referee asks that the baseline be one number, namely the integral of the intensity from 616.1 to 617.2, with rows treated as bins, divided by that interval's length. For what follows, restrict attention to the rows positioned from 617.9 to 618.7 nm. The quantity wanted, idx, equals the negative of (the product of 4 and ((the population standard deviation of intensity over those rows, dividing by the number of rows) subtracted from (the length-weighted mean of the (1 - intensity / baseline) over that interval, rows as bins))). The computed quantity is 0.4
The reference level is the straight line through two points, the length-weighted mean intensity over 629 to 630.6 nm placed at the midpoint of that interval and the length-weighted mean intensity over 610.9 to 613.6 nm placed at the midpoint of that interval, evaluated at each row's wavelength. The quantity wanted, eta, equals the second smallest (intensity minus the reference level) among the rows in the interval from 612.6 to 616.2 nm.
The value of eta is -0.4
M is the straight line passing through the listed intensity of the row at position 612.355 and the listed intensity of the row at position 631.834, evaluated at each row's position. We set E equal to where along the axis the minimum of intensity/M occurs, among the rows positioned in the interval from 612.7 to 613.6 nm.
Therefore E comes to 613.484 nm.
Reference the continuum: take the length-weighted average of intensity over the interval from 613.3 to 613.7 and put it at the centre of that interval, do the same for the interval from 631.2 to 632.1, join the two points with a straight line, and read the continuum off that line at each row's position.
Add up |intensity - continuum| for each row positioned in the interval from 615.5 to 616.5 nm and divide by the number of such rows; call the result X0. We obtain 0.19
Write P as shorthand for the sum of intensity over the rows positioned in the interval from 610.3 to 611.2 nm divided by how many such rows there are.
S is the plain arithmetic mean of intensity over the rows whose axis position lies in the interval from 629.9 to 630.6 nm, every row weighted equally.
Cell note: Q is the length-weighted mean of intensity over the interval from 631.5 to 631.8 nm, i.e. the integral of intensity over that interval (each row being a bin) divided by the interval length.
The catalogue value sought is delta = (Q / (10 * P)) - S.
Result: -7.05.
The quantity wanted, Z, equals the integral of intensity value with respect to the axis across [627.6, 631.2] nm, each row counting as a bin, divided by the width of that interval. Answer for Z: 6.91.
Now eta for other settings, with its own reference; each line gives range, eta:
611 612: 0.0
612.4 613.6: -0.2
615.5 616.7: -0.5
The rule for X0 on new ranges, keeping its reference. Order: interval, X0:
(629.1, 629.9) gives 0.54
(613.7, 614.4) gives 0.01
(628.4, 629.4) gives 0.22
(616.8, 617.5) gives 0.14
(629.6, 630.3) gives 0.58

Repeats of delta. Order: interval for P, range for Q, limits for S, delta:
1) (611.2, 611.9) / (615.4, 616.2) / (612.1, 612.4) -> -7.01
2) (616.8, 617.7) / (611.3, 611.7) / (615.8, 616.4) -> -6.48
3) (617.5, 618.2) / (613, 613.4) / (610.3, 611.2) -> -6.74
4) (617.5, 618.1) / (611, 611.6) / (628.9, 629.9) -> -7.07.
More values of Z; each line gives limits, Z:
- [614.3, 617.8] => 6.71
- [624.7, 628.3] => 6.67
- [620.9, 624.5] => 6.69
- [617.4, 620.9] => 6.83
